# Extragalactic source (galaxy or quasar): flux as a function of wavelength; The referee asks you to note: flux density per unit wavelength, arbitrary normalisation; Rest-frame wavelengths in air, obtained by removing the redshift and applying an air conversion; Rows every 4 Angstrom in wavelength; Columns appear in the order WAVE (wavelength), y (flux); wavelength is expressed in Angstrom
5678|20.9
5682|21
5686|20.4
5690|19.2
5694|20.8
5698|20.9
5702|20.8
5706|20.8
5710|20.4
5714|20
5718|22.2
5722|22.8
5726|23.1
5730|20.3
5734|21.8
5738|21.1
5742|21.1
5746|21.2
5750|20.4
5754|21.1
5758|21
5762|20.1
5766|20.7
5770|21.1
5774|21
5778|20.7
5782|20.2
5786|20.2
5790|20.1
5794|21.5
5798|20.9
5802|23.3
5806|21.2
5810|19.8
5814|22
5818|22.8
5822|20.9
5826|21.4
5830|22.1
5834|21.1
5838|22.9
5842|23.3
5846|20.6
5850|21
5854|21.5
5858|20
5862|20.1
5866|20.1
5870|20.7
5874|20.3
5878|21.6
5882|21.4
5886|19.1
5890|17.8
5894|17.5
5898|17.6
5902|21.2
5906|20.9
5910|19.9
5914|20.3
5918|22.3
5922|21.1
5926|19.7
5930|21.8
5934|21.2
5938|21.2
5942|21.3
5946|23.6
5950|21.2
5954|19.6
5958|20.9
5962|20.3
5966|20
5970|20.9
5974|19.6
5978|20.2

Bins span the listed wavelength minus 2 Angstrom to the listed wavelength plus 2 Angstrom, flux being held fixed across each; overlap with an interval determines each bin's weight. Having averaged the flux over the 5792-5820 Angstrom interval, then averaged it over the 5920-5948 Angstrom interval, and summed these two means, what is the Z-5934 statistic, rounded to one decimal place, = 43.1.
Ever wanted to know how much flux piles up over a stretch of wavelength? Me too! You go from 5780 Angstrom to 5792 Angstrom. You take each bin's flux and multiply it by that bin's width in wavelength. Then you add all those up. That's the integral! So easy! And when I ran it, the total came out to 242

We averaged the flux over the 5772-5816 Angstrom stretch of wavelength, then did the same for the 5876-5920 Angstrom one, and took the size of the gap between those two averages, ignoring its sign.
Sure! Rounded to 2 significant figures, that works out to 1.0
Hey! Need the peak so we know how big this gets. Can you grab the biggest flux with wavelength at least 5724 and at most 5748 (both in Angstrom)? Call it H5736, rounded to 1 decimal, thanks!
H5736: 23.1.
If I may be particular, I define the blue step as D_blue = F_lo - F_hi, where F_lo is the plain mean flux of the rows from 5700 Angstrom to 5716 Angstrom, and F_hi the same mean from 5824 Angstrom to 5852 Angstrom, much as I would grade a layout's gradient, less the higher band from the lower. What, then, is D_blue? -1.3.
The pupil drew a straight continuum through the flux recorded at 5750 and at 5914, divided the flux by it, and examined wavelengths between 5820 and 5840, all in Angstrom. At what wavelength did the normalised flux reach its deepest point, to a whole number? 5822 Angstrom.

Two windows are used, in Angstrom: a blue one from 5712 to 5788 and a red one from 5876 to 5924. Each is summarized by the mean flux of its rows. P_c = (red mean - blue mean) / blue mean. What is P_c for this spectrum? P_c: -0.047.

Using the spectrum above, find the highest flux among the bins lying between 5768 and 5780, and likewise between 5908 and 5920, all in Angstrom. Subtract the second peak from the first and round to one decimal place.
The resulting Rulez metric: -1.2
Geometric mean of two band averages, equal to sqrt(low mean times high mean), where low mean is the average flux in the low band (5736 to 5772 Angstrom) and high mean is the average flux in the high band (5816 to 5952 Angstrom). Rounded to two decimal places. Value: 20.87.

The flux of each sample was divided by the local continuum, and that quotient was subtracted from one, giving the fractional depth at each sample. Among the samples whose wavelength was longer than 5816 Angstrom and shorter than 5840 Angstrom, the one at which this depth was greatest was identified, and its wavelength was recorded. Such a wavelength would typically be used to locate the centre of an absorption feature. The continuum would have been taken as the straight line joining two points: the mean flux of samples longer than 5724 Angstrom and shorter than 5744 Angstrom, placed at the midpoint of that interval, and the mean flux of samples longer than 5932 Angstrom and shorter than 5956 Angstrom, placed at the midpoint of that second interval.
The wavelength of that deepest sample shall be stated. 5822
